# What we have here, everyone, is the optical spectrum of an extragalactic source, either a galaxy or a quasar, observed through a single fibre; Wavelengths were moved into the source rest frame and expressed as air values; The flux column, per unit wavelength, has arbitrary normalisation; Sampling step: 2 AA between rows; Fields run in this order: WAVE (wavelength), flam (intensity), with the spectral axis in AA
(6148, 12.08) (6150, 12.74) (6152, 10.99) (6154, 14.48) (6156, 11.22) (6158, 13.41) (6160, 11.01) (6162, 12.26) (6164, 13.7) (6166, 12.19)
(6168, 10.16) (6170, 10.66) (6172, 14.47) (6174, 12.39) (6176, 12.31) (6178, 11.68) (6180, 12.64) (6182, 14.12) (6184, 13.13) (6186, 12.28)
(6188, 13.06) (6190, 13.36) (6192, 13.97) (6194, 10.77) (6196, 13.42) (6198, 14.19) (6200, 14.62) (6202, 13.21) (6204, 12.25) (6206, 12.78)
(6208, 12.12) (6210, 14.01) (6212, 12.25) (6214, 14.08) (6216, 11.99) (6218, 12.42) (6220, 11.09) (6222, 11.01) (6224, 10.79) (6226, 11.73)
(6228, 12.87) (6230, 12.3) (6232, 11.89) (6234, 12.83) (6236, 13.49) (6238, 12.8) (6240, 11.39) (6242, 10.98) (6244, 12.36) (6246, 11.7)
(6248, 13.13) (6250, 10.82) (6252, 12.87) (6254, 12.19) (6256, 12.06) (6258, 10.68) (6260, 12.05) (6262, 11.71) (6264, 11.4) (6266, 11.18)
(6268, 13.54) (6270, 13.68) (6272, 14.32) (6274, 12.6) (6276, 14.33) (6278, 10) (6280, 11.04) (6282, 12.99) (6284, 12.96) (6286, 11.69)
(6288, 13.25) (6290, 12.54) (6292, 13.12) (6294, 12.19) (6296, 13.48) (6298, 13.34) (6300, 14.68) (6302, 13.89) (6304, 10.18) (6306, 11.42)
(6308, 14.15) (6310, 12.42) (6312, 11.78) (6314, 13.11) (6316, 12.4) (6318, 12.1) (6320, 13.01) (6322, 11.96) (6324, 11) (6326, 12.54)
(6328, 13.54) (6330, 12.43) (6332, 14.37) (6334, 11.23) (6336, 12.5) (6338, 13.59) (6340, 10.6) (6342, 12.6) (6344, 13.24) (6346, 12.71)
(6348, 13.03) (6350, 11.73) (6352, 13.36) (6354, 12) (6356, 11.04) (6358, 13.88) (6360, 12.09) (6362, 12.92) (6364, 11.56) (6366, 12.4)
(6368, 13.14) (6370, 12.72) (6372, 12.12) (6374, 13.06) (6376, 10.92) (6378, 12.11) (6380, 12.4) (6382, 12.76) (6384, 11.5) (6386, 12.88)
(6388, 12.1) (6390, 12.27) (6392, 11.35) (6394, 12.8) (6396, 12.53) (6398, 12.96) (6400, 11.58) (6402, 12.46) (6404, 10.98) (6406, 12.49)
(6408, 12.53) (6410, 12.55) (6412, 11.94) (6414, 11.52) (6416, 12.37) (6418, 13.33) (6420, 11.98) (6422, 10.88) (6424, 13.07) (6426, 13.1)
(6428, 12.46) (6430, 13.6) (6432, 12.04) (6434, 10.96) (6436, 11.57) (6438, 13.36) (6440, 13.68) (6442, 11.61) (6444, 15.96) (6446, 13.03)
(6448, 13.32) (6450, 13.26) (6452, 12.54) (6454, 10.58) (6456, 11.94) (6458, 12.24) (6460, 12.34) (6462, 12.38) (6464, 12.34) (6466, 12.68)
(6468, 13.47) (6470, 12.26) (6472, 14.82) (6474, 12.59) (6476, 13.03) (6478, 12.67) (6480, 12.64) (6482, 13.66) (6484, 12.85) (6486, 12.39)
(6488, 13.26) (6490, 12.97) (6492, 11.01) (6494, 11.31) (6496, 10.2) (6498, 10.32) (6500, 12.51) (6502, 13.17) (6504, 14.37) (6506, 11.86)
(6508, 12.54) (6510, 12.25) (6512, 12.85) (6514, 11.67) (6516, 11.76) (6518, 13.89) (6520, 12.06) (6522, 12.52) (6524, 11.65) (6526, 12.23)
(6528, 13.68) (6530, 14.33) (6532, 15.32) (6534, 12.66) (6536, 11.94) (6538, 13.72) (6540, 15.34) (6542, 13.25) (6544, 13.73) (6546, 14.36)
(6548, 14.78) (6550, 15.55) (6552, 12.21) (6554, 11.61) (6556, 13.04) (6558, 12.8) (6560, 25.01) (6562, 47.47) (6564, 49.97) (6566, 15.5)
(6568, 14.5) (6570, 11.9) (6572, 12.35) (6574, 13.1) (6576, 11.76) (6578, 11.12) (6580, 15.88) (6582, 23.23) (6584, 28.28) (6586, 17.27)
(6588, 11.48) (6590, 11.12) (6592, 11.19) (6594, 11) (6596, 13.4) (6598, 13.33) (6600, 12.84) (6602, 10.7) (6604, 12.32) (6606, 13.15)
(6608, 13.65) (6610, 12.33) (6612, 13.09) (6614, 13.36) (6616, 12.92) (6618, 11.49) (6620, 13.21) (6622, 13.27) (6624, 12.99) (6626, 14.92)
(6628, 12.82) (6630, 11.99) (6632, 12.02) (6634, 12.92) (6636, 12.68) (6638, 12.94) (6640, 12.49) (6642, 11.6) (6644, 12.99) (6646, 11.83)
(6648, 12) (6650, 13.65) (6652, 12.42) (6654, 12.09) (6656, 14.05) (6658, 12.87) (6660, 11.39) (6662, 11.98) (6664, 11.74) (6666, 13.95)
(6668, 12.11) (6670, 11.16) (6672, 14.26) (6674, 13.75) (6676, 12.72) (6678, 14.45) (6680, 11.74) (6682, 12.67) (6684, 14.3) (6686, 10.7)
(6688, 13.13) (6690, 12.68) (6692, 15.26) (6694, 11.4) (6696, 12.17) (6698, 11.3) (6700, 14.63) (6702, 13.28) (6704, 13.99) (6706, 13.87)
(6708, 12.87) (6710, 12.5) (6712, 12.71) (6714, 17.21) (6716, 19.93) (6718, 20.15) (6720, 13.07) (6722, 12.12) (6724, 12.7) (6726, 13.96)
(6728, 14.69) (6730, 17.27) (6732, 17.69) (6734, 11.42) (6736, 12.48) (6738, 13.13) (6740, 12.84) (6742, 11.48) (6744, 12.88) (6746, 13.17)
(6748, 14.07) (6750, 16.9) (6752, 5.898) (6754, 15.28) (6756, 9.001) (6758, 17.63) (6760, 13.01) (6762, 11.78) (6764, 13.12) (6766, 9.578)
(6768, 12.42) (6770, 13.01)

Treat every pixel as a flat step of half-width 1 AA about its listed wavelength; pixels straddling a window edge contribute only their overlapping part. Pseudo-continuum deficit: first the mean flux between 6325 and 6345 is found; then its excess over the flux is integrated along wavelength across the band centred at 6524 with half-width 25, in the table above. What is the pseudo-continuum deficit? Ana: -24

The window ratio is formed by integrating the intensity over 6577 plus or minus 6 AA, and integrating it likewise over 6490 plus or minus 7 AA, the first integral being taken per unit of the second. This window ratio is 1.0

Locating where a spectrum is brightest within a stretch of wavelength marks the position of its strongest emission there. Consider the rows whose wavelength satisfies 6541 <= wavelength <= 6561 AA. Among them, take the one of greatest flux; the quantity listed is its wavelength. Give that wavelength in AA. 6560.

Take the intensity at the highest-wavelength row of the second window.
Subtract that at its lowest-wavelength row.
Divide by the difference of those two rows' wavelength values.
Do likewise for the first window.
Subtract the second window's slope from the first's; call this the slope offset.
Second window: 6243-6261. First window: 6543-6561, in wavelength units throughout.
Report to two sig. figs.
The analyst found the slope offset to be 0.72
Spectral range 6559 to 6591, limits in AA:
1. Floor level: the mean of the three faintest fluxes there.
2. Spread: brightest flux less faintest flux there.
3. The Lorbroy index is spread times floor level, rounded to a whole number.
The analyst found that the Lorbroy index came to 437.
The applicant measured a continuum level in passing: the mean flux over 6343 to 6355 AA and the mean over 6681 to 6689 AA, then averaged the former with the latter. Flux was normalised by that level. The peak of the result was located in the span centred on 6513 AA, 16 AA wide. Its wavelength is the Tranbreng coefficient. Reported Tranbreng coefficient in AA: 6518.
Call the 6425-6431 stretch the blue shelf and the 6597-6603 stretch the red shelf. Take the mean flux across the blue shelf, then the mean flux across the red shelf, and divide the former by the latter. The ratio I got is 1.062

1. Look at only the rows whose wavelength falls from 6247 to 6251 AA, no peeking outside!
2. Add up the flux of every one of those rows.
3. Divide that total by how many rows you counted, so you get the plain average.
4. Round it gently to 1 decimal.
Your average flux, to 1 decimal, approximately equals 12.0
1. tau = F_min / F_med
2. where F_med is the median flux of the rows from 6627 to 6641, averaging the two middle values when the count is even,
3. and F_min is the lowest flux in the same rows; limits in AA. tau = 0.95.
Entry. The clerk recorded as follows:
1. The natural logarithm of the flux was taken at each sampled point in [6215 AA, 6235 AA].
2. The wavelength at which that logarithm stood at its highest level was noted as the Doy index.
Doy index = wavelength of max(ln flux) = 6228 AA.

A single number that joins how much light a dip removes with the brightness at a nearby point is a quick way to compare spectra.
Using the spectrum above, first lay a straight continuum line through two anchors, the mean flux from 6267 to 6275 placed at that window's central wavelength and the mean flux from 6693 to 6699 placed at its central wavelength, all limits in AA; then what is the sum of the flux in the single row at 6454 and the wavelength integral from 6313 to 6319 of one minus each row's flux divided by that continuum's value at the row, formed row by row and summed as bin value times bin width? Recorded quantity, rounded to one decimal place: 10.9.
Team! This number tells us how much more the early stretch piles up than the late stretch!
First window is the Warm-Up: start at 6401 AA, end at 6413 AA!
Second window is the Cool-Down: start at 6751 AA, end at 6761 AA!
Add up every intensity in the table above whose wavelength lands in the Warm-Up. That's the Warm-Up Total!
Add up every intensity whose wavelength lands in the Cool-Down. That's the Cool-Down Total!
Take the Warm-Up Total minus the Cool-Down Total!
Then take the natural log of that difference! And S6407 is 2.5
